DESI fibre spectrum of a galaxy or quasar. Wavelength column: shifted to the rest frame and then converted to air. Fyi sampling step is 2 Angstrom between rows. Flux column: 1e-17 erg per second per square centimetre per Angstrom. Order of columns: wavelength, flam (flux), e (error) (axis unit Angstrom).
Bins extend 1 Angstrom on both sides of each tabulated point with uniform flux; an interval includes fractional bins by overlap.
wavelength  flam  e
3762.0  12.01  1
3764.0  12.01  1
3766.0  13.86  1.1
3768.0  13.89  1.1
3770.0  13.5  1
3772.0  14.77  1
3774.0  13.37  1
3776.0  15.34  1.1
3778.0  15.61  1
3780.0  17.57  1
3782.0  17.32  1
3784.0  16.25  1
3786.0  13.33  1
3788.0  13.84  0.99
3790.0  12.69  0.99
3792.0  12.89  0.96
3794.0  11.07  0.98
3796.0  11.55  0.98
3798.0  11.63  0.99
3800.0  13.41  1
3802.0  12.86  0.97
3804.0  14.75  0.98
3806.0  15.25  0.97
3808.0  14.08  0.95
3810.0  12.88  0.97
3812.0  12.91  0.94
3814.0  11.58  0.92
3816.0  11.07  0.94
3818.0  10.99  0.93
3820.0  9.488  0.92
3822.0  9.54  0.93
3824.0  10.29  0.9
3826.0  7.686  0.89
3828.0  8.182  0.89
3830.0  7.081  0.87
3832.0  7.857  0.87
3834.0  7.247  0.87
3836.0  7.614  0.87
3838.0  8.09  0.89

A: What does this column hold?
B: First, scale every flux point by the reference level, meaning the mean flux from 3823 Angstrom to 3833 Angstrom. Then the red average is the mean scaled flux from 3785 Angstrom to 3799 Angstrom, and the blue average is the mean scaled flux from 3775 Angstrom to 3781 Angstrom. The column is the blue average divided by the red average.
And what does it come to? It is 1.30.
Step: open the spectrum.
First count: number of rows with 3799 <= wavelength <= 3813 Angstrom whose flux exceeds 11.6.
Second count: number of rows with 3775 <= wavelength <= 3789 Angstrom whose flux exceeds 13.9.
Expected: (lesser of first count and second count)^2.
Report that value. 25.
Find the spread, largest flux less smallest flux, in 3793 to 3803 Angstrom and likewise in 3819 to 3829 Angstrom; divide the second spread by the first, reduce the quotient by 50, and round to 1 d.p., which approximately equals -48.9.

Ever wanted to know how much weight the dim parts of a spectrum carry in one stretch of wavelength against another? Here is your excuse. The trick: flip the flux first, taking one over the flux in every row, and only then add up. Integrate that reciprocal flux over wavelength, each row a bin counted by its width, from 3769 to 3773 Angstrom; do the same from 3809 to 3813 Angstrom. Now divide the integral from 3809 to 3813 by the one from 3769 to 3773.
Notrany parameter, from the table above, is 1.1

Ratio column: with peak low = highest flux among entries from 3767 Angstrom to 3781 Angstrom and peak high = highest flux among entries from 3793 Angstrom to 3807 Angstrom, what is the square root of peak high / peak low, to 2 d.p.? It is 0.93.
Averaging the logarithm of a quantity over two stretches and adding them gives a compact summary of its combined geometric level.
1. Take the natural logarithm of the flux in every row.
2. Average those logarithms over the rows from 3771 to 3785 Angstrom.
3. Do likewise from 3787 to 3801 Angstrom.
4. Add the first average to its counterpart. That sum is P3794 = 5.27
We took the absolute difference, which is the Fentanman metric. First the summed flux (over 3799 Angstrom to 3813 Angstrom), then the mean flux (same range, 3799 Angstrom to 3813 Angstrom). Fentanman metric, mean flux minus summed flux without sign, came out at 82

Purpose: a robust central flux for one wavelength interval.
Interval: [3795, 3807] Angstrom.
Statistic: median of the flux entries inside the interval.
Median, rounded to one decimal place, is 13.1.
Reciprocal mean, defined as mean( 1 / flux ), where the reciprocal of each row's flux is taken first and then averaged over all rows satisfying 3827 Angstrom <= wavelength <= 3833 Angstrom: 0.130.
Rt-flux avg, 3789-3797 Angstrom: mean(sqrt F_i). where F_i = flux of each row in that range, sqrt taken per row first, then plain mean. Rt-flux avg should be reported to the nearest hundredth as 3.47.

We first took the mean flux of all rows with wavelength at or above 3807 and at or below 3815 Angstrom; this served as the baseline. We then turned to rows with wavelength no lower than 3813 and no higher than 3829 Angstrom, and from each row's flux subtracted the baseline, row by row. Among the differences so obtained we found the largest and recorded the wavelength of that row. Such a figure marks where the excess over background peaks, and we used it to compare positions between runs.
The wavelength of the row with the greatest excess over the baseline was 3814.0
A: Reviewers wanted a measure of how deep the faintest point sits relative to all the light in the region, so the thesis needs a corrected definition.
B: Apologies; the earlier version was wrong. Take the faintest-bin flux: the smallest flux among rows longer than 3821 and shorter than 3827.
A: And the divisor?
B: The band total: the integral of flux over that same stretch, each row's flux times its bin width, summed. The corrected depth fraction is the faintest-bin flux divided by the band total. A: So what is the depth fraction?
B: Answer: 0.140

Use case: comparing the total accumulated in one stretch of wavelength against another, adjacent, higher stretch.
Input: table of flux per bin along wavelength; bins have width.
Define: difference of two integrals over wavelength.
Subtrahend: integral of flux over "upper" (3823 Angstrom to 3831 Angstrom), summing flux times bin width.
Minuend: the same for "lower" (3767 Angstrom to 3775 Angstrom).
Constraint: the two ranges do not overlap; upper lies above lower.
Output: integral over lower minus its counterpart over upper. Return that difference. 45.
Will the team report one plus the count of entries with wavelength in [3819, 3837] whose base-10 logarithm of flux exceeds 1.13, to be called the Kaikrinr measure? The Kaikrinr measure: 1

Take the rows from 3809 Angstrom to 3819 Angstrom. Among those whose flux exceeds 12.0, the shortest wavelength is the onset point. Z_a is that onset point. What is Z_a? 3810.0 Angstrom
